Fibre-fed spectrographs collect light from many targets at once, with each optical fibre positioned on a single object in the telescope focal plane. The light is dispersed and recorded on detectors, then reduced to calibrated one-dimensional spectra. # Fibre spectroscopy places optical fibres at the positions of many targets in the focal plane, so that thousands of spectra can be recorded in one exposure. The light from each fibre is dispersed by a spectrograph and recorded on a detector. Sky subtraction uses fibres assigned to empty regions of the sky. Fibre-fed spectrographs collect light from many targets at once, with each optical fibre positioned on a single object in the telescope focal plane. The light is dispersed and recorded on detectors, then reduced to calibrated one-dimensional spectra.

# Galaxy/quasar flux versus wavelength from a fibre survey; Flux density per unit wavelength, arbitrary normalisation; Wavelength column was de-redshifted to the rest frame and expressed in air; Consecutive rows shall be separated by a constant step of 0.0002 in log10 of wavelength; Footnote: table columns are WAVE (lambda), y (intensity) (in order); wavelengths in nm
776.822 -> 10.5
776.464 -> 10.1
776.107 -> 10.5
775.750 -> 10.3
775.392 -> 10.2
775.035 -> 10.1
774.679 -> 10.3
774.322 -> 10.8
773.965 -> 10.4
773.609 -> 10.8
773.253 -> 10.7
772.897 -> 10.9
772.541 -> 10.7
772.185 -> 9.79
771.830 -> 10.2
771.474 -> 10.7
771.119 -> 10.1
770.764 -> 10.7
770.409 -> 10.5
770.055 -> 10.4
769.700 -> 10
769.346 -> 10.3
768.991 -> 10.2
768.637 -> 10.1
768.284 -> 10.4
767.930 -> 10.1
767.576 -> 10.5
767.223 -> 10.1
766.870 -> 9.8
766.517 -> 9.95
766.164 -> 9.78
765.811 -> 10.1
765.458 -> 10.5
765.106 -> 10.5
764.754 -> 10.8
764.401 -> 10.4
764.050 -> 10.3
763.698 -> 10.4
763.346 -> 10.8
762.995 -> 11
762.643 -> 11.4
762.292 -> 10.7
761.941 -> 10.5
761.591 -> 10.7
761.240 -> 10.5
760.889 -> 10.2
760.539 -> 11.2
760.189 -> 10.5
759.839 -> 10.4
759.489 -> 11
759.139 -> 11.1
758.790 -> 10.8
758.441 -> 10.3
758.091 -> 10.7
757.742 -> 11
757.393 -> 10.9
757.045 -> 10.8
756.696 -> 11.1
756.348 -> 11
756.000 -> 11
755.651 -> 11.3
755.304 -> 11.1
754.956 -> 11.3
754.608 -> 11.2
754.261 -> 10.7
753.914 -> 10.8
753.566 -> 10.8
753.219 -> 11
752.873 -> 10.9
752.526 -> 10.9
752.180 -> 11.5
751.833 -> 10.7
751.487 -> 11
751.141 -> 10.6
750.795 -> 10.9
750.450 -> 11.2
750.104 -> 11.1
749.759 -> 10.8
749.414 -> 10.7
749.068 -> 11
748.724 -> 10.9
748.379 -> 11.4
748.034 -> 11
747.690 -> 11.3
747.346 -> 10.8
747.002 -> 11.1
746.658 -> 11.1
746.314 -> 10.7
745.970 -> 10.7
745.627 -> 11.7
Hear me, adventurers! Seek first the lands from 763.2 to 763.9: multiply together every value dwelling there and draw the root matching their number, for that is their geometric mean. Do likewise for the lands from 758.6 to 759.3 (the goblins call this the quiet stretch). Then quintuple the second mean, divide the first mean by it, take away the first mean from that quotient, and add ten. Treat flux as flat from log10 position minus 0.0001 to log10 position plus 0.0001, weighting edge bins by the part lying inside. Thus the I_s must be -0.40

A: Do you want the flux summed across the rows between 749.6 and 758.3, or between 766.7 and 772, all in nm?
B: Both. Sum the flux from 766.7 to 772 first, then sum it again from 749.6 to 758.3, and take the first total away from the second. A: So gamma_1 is 120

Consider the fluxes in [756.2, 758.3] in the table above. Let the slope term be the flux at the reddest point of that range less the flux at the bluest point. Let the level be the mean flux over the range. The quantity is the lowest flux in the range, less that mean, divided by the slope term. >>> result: 0.7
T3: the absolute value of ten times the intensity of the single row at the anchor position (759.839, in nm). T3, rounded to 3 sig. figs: 104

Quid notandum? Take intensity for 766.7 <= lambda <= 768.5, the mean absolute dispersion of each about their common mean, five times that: 1.08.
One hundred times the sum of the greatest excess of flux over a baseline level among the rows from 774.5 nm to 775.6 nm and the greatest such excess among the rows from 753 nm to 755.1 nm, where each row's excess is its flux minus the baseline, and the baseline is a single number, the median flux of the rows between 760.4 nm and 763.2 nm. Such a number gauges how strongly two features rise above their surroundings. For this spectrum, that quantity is 20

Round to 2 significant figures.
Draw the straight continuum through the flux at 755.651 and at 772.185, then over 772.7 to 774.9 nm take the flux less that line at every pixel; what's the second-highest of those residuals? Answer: 1.2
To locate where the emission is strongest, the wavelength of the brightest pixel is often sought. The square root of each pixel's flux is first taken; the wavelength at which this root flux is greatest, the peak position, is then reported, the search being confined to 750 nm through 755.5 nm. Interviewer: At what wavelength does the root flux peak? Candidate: 752.180 nm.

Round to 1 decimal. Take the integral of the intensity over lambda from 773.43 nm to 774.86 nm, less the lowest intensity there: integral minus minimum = 4.8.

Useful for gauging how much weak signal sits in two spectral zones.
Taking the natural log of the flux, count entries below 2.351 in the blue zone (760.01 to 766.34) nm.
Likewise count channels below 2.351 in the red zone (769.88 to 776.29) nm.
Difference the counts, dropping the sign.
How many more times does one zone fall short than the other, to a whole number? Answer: 3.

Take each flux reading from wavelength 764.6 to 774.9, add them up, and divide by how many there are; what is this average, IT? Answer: 10.3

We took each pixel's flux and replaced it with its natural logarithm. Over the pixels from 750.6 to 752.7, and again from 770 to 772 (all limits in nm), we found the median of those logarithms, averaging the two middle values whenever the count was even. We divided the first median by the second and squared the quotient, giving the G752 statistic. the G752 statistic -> 1.04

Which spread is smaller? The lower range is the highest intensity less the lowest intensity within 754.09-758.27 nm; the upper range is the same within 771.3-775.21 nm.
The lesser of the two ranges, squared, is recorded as 0.36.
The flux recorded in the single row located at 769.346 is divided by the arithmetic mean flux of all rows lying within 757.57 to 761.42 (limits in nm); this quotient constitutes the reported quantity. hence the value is 0.96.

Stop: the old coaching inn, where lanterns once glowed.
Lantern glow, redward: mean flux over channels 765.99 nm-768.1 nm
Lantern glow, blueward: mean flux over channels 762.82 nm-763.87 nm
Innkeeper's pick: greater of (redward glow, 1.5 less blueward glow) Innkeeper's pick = 10.0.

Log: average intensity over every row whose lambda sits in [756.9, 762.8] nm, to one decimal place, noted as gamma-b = 10.7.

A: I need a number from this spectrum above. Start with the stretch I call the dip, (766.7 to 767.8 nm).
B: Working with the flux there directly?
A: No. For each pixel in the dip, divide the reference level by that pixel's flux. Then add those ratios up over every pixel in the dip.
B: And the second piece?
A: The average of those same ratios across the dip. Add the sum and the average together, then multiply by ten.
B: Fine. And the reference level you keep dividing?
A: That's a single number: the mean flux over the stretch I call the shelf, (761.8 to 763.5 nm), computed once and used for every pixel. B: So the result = 43.0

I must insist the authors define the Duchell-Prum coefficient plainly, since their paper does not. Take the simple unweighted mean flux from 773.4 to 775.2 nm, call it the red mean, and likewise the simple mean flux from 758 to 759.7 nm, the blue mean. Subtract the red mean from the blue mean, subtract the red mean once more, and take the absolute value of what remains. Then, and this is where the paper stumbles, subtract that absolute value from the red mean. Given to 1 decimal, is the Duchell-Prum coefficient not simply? 0.3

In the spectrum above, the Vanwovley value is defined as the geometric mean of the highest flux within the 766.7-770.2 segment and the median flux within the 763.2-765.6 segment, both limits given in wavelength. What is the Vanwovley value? 10.5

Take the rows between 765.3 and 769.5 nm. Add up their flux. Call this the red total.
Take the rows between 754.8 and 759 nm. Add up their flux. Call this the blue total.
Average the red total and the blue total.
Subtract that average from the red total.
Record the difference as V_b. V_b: -4.7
